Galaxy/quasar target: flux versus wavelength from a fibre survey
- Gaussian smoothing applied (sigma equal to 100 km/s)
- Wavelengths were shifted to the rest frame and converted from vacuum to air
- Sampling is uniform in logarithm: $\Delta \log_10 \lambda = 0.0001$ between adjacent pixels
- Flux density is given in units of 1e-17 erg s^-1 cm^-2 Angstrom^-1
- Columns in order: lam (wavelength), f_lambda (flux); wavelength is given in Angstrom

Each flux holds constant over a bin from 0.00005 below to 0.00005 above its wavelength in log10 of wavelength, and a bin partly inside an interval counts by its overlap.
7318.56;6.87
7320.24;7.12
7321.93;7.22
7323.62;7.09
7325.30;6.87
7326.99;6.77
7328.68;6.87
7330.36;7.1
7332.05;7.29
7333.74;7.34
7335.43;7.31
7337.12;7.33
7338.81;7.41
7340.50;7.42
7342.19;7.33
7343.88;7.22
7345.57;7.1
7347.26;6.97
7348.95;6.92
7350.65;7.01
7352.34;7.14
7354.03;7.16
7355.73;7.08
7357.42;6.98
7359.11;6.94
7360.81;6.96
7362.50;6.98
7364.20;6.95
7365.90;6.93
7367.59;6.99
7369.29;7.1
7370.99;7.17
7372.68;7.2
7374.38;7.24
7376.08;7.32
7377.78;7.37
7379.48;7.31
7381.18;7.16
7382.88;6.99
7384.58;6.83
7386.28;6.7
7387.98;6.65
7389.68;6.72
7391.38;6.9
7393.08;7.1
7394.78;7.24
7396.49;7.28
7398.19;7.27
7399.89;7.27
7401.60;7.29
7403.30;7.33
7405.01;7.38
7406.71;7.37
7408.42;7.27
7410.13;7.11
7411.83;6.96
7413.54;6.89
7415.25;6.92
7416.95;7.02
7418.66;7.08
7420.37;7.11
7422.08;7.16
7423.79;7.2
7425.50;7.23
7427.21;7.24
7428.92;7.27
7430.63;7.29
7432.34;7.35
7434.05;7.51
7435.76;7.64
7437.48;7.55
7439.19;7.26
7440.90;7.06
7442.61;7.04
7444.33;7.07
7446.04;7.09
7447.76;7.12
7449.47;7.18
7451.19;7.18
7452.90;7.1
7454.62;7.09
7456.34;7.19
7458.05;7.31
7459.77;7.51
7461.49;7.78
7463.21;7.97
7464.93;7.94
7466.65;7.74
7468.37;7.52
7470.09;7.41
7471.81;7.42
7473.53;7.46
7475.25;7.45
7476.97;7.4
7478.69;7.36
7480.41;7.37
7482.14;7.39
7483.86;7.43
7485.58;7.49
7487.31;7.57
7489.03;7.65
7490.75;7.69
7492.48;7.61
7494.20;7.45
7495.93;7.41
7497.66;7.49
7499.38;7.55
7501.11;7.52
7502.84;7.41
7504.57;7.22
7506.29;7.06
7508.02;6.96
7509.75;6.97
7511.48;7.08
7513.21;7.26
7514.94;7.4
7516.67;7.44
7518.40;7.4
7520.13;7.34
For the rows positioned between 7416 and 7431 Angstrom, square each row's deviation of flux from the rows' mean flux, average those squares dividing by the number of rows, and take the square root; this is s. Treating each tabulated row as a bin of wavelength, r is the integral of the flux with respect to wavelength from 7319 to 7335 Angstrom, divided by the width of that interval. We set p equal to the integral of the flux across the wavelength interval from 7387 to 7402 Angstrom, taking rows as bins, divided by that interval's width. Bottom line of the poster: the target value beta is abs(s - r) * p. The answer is 49.4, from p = 7.07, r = 7.08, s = 0.087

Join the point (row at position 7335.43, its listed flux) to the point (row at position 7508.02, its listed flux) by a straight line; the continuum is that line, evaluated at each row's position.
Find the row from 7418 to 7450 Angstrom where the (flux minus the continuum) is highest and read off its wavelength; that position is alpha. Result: 7435.76 Angstrom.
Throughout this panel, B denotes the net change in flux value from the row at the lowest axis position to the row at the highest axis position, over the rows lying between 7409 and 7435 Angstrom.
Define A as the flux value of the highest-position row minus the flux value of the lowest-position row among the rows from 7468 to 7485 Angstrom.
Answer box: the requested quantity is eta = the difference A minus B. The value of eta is -0.5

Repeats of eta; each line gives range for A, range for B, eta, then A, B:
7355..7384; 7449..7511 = 0.1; -0.09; -0.2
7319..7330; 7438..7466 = -0.9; -0.25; 0.7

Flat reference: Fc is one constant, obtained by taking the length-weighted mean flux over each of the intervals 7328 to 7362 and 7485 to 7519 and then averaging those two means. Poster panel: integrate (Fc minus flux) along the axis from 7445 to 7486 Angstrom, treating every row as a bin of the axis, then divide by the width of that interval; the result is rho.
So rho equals -0.1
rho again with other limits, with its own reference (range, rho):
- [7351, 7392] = 0.2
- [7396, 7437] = 0.0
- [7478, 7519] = -0.1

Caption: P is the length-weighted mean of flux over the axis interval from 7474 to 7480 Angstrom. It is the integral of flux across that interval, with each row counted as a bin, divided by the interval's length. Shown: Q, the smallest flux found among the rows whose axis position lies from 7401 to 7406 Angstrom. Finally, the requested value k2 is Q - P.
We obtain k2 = -0.12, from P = 7.41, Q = 7.29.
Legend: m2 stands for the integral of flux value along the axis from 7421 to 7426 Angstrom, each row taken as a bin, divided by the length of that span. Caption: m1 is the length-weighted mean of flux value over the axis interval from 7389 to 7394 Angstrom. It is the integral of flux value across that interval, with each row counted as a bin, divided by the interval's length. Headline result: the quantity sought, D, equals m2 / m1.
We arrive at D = 1.04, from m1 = 6.93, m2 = 7.19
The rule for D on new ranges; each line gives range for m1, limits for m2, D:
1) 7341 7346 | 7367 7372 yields 0.98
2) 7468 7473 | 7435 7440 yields 1.00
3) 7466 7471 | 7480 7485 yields 0.98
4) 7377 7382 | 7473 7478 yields 1.02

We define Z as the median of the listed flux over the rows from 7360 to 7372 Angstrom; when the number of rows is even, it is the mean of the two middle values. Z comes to 6.98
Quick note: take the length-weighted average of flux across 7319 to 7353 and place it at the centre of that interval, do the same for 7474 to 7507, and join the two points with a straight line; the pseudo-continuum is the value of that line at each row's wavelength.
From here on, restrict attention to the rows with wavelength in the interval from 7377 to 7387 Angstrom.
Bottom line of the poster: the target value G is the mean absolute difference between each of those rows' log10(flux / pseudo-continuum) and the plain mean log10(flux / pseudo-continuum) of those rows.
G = 0.0139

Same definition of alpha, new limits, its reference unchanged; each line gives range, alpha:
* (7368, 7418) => 7405.01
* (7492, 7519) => 7492.48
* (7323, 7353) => 7340.50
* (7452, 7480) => 7463.21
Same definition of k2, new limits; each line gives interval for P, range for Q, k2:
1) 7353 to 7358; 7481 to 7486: 0.31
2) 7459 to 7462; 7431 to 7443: -0.59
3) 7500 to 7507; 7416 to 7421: -0.30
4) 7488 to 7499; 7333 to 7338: -0.25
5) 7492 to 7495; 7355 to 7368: -0.61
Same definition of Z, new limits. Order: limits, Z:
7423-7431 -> 7.24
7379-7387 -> 6.99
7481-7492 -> 7.53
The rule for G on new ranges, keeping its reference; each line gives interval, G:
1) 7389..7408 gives 0.0092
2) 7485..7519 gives 0.0109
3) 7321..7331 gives 0.0094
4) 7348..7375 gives 0.0056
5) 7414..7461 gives 0.0081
